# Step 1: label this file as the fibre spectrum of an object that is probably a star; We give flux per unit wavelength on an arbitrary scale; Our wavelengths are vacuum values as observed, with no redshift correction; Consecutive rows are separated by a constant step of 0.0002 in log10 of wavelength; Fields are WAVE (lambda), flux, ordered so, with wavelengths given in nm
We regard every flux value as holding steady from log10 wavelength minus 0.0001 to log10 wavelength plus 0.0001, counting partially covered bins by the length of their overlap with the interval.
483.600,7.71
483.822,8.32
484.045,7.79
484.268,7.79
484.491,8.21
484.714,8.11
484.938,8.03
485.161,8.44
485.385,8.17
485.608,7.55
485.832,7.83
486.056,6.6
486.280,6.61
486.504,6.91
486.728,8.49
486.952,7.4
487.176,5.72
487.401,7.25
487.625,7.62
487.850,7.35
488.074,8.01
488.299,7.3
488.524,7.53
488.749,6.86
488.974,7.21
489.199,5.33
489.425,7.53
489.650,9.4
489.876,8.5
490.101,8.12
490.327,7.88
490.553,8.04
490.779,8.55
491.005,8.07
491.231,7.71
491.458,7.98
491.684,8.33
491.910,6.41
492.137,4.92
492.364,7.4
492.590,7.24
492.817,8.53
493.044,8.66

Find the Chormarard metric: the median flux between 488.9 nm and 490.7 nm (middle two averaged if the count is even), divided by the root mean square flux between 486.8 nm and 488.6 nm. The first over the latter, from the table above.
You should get 1.09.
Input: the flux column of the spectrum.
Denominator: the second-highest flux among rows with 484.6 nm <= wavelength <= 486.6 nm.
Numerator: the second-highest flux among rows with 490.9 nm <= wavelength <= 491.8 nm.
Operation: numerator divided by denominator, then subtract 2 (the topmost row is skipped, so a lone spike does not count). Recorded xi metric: -1.01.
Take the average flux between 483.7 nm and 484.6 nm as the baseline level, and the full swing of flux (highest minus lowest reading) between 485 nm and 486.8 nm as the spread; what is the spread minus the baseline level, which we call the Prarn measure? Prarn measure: -6.1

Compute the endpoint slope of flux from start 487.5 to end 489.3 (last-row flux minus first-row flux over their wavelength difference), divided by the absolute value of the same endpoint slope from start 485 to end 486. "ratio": -1.6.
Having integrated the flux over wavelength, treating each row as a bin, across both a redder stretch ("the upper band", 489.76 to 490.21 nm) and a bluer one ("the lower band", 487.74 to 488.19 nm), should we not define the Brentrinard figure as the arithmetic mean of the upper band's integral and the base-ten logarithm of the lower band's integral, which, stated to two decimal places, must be 2.14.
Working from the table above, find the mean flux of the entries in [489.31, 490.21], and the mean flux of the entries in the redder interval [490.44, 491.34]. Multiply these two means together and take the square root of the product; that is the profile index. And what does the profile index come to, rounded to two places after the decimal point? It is 8.24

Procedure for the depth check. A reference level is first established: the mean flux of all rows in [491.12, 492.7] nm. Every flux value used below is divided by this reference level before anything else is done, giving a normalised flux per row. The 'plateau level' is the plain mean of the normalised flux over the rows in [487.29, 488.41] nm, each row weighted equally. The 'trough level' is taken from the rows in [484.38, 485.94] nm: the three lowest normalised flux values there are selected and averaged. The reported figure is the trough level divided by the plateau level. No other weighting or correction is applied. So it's 1.04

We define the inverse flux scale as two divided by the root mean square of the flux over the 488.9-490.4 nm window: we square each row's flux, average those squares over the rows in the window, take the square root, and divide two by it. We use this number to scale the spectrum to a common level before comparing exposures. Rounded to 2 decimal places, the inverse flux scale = 0.26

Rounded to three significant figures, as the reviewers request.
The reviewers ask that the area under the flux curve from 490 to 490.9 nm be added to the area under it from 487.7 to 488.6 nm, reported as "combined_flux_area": 14.1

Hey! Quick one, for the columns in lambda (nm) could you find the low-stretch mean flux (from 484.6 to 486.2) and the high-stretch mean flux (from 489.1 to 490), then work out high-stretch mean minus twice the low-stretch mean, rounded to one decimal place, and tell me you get -7.9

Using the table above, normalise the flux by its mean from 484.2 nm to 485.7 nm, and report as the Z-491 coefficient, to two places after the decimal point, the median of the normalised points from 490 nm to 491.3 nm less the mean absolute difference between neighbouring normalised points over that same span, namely 0.96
